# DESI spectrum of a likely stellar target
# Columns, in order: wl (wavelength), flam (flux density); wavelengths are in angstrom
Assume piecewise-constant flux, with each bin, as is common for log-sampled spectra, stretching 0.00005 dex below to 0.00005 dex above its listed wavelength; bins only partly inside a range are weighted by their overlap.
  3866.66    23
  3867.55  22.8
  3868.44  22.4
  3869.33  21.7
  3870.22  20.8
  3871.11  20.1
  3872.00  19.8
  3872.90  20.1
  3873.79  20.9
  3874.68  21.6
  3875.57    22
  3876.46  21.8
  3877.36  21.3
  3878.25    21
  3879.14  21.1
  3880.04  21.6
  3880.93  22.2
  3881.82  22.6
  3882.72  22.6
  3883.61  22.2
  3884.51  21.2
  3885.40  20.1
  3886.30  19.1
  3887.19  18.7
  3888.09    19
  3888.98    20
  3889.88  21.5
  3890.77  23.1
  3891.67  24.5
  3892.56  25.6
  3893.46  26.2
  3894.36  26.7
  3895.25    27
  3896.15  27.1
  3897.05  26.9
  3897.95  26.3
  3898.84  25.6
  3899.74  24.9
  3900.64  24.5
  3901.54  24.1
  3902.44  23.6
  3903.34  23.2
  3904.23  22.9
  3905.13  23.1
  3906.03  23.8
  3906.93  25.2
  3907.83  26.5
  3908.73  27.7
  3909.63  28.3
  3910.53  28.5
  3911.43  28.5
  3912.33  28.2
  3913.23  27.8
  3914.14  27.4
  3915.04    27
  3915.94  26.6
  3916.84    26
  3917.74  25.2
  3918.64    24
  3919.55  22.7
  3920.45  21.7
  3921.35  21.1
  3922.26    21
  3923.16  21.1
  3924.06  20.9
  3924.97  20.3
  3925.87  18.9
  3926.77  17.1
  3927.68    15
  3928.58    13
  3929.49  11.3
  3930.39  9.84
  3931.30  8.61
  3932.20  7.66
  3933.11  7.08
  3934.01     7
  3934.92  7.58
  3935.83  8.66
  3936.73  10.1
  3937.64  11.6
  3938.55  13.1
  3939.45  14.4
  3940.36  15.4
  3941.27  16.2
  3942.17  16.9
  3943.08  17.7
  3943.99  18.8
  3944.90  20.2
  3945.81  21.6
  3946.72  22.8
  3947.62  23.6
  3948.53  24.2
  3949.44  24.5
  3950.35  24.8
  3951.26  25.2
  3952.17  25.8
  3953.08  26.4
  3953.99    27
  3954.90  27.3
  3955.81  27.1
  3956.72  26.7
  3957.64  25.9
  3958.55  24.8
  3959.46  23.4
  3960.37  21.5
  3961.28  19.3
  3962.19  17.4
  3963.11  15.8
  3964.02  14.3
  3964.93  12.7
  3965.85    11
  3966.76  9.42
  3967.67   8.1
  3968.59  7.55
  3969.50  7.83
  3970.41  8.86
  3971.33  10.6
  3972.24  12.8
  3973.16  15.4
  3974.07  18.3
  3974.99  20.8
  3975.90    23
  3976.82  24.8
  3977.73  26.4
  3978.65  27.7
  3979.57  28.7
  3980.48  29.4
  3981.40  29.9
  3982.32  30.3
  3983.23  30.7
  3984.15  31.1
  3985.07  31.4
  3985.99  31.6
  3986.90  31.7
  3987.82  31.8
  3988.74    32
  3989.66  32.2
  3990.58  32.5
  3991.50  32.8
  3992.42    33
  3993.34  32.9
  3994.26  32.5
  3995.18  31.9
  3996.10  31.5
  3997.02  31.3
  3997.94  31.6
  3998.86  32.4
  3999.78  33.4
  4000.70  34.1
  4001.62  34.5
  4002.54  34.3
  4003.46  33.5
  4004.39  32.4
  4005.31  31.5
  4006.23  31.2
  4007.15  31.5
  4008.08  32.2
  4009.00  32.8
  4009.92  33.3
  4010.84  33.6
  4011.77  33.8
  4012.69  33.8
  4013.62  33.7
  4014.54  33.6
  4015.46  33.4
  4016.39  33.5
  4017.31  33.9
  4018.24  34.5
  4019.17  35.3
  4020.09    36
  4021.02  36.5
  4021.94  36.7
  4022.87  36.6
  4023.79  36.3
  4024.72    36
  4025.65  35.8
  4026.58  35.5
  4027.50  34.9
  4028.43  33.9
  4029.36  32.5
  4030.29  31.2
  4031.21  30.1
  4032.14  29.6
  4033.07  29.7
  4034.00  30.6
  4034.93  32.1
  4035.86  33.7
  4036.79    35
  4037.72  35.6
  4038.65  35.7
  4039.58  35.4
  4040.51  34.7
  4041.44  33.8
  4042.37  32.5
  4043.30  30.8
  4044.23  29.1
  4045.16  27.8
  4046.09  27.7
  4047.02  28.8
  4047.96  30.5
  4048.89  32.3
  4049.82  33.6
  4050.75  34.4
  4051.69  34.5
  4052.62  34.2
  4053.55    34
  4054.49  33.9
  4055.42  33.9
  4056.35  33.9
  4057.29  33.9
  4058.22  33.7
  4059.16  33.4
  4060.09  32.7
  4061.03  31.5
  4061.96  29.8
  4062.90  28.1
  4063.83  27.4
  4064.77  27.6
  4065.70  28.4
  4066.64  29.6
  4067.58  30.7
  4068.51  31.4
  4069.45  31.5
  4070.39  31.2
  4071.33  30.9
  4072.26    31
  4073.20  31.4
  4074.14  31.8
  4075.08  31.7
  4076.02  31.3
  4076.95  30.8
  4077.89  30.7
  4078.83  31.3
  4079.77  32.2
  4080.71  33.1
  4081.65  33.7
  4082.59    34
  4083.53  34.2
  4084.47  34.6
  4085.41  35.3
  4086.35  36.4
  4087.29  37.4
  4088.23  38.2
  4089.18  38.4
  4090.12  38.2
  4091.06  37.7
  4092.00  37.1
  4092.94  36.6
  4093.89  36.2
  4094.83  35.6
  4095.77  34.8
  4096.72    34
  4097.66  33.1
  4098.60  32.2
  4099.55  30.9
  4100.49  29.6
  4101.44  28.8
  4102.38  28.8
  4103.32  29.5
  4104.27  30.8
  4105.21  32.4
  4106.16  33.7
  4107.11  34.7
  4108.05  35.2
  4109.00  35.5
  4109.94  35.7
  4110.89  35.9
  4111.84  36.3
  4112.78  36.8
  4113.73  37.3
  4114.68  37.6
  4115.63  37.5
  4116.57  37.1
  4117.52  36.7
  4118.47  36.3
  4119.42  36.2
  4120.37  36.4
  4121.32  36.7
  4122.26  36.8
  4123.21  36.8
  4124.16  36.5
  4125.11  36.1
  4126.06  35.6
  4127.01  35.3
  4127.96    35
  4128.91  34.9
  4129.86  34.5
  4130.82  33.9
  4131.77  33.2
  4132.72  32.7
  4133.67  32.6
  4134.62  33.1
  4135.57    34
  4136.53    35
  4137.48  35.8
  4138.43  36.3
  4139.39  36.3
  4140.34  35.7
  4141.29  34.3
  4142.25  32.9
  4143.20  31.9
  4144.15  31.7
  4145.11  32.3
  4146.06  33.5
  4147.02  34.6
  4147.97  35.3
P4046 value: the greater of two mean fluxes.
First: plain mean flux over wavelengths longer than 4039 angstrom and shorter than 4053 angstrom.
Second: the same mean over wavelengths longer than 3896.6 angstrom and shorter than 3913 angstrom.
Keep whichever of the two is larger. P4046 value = 32.0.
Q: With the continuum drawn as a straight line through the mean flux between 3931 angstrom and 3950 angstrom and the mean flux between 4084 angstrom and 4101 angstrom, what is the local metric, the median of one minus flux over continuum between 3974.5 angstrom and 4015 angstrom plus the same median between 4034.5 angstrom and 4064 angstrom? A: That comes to -0.53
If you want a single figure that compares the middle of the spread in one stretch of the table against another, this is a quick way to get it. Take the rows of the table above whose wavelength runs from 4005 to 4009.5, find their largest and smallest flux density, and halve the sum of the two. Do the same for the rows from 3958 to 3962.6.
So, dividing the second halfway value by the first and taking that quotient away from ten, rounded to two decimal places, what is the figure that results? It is 9.34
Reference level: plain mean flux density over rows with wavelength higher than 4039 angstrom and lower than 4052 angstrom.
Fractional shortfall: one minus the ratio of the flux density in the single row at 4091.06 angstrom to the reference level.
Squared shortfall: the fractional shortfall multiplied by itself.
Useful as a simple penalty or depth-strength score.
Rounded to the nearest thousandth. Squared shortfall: 0.034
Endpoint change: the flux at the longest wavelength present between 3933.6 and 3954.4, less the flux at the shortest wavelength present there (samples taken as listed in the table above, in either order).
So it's 20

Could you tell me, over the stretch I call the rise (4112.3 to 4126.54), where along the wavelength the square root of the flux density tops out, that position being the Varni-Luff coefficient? 4114.68 angstrom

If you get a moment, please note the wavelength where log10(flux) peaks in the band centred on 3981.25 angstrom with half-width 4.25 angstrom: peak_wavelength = 3985.07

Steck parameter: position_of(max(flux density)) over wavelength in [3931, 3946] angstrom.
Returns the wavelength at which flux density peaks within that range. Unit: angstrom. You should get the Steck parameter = 3945.81 angstrom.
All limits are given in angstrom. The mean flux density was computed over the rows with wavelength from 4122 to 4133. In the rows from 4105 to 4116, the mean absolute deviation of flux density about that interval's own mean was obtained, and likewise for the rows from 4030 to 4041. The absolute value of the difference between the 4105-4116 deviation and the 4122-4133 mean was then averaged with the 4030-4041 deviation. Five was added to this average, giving 23.1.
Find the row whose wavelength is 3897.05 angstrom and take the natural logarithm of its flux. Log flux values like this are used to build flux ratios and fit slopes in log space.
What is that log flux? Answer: 3.29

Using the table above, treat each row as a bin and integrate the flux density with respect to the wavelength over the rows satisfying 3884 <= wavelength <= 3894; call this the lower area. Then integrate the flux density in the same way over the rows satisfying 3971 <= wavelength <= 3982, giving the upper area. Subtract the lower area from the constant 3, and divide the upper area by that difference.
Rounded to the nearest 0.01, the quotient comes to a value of -1.16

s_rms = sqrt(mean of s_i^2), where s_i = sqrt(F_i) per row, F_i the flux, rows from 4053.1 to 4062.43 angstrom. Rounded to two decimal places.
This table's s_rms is 5.75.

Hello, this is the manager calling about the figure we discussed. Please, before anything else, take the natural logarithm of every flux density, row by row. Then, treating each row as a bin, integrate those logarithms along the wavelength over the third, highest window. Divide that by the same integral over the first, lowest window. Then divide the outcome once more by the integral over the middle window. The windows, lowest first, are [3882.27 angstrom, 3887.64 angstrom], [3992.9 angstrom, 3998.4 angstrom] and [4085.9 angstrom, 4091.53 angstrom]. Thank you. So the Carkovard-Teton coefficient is 0.066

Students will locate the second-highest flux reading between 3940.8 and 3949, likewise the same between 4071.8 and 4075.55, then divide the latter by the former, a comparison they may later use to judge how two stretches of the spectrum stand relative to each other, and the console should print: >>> 1.3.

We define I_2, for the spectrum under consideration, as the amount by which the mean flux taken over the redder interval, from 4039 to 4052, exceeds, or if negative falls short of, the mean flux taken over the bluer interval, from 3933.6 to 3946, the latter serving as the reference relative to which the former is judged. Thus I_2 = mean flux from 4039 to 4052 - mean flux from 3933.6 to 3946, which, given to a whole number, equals 18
